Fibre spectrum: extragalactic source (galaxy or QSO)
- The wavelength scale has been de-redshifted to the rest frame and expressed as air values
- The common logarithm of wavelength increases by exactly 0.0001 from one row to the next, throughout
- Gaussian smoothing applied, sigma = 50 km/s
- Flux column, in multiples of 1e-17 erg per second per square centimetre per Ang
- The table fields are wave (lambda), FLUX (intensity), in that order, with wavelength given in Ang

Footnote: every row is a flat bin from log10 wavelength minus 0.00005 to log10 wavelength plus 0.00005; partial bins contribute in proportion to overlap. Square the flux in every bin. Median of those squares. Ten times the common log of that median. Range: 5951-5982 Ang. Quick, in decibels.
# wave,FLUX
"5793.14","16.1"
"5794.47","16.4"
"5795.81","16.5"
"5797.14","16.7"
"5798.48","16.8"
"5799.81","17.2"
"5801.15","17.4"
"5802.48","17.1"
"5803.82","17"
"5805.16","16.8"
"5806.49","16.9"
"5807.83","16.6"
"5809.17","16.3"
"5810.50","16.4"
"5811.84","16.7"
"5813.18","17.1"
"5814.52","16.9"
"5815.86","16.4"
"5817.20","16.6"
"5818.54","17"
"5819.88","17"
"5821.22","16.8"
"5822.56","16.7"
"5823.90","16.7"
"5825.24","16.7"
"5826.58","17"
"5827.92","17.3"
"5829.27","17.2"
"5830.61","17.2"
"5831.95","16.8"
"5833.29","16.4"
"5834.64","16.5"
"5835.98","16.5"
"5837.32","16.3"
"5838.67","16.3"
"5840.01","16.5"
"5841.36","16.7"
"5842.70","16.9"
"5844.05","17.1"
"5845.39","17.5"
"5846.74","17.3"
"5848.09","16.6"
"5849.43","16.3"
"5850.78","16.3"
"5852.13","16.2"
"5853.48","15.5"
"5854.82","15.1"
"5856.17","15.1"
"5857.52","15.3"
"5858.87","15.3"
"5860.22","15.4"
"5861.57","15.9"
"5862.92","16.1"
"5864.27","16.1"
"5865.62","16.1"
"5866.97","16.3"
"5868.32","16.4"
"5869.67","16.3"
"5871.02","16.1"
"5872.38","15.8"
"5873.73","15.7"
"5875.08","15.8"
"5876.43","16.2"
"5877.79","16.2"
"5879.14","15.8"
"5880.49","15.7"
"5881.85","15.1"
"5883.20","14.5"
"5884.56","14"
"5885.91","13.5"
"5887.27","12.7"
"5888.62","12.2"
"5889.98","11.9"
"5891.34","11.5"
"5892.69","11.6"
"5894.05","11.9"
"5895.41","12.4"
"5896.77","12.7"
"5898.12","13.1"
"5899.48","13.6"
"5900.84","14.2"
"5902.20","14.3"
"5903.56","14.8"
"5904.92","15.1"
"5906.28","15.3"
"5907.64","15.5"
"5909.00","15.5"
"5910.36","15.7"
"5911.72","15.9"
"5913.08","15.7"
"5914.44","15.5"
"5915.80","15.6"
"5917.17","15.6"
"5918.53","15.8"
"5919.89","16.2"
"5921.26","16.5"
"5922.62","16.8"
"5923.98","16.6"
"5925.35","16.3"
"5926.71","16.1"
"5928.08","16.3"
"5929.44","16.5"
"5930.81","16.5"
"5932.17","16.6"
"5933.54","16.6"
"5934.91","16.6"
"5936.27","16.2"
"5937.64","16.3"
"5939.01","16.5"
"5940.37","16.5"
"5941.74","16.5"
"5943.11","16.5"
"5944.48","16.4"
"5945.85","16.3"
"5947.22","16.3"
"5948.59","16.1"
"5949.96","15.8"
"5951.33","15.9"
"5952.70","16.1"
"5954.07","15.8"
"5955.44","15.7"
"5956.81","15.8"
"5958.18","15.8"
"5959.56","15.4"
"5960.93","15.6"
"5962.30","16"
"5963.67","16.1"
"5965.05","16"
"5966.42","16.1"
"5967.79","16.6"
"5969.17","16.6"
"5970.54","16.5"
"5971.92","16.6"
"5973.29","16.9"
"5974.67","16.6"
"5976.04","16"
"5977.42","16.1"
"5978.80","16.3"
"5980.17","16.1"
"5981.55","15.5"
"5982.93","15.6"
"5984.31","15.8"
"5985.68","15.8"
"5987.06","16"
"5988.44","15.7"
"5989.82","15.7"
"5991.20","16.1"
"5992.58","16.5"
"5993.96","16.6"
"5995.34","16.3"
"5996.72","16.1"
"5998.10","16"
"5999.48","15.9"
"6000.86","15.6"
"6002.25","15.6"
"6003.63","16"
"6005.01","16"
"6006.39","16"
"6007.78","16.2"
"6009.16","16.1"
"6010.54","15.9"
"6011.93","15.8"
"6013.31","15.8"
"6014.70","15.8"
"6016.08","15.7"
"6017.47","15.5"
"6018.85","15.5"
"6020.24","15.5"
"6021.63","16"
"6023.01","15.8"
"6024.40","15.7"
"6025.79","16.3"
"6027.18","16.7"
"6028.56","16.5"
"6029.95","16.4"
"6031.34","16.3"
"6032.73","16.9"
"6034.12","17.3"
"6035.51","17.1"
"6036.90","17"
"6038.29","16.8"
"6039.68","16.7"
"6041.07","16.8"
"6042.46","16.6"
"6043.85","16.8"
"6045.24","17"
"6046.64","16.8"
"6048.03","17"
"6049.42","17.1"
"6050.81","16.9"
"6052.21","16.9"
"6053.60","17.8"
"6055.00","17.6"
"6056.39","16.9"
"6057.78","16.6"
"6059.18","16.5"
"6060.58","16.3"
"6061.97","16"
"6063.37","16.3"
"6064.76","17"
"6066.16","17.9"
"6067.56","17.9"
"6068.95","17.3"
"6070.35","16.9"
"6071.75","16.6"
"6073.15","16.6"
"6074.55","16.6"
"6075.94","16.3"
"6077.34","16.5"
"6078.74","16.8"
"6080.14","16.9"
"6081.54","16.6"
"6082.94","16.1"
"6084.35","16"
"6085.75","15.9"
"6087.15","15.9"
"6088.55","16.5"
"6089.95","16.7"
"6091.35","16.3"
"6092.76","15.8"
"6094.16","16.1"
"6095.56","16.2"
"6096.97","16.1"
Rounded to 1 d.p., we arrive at 24.1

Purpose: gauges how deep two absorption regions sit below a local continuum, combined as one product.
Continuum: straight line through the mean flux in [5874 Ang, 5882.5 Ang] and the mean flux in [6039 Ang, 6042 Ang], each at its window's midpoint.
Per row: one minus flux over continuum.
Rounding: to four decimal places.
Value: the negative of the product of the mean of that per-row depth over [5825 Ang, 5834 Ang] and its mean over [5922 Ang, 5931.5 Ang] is -0.0021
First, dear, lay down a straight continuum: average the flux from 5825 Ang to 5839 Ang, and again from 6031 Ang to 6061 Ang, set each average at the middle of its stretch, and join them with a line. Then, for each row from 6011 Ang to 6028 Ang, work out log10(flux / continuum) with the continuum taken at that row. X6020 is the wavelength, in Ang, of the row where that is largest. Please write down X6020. 6027.18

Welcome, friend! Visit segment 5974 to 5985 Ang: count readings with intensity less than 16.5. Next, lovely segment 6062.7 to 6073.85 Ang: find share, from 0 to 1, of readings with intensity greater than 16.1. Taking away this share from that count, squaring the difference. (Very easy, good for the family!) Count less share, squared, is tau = 36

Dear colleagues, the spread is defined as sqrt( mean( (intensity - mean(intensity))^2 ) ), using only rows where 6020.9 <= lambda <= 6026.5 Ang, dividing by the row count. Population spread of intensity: 0.23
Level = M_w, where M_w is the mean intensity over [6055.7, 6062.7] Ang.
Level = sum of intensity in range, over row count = 16.5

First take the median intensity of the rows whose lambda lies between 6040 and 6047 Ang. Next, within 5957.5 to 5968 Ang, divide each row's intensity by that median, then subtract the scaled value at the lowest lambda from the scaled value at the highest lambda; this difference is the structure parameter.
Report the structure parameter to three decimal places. 0.048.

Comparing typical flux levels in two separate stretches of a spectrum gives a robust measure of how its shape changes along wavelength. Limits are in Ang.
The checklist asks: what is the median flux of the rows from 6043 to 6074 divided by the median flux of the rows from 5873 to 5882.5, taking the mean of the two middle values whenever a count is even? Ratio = 1.07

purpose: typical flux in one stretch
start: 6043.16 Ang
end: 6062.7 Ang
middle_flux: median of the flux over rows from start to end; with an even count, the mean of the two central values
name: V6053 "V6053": 16.9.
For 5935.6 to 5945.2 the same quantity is 16.5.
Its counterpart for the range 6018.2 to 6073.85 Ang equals 16.8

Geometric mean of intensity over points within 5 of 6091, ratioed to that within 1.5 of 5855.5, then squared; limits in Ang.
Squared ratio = 1.15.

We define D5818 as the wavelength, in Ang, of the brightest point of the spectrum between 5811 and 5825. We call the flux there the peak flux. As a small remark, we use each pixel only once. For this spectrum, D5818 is 5813.18 Ang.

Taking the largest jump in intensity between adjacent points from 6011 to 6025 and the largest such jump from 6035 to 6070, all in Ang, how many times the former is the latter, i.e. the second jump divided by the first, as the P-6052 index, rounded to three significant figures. 1.80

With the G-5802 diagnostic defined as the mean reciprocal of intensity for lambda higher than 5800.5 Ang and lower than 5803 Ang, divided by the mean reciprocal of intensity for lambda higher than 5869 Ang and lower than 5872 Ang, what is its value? 0.94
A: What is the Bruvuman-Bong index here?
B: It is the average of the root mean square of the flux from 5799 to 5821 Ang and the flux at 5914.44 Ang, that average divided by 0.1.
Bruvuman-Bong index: 161.7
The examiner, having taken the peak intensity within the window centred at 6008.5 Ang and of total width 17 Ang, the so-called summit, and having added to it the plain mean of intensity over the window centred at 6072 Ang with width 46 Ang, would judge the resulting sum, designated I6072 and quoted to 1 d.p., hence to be 32.9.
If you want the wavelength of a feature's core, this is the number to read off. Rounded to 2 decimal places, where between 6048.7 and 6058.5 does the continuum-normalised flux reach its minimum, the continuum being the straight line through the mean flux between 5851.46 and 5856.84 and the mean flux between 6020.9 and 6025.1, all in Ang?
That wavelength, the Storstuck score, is 6057.78 Ang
